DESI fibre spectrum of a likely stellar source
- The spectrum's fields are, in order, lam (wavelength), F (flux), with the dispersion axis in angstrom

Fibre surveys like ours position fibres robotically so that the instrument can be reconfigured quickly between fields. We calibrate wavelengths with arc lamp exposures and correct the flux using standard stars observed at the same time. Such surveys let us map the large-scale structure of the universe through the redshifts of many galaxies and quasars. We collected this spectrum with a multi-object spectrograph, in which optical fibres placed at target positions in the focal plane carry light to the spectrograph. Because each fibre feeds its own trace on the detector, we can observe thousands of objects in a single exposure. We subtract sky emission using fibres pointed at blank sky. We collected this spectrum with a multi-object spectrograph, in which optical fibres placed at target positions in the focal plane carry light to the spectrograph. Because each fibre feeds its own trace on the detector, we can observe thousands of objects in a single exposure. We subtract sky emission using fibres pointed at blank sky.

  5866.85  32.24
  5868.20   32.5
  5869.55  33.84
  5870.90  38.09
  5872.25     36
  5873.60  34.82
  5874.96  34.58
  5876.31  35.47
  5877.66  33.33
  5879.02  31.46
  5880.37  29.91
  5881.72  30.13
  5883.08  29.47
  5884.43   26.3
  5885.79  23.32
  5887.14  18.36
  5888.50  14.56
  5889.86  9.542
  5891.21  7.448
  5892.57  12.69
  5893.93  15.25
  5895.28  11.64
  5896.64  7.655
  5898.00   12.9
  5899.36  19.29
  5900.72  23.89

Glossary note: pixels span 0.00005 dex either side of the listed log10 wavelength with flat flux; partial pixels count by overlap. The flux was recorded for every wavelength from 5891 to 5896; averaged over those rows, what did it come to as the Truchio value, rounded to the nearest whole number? 12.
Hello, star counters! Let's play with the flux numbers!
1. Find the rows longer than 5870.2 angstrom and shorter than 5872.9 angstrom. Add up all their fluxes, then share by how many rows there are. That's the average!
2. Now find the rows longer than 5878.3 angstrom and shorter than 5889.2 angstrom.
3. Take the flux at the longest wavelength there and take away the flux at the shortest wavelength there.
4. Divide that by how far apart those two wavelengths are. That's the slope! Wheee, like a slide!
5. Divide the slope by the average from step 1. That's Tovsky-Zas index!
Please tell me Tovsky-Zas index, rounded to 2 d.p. -0.05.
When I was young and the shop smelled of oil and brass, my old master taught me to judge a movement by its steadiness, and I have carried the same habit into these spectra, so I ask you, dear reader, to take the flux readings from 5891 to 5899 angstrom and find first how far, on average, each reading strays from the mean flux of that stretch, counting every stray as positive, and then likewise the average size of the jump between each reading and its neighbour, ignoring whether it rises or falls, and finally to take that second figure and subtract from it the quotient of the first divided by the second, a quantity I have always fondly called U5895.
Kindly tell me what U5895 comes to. 3.5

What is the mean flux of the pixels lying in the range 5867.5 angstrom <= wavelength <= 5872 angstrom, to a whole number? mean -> 35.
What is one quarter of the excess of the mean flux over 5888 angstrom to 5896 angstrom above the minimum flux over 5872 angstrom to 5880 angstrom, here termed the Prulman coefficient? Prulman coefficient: -4.9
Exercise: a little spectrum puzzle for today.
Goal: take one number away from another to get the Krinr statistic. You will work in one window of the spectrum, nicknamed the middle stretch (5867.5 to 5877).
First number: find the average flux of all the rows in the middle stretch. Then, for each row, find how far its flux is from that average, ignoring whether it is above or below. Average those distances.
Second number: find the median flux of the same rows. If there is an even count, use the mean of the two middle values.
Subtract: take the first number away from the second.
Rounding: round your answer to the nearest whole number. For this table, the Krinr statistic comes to 34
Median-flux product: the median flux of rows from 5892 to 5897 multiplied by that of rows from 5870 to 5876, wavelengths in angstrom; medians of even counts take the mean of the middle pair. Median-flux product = 431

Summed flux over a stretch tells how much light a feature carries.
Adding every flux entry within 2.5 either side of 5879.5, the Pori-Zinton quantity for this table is 125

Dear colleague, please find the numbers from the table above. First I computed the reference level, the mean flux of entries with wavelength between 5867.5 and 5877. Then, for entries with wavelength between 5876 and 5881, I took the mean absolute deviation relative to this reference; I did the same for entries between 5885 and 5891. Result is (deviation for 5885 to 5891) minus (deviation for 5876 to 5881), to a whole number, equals 16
